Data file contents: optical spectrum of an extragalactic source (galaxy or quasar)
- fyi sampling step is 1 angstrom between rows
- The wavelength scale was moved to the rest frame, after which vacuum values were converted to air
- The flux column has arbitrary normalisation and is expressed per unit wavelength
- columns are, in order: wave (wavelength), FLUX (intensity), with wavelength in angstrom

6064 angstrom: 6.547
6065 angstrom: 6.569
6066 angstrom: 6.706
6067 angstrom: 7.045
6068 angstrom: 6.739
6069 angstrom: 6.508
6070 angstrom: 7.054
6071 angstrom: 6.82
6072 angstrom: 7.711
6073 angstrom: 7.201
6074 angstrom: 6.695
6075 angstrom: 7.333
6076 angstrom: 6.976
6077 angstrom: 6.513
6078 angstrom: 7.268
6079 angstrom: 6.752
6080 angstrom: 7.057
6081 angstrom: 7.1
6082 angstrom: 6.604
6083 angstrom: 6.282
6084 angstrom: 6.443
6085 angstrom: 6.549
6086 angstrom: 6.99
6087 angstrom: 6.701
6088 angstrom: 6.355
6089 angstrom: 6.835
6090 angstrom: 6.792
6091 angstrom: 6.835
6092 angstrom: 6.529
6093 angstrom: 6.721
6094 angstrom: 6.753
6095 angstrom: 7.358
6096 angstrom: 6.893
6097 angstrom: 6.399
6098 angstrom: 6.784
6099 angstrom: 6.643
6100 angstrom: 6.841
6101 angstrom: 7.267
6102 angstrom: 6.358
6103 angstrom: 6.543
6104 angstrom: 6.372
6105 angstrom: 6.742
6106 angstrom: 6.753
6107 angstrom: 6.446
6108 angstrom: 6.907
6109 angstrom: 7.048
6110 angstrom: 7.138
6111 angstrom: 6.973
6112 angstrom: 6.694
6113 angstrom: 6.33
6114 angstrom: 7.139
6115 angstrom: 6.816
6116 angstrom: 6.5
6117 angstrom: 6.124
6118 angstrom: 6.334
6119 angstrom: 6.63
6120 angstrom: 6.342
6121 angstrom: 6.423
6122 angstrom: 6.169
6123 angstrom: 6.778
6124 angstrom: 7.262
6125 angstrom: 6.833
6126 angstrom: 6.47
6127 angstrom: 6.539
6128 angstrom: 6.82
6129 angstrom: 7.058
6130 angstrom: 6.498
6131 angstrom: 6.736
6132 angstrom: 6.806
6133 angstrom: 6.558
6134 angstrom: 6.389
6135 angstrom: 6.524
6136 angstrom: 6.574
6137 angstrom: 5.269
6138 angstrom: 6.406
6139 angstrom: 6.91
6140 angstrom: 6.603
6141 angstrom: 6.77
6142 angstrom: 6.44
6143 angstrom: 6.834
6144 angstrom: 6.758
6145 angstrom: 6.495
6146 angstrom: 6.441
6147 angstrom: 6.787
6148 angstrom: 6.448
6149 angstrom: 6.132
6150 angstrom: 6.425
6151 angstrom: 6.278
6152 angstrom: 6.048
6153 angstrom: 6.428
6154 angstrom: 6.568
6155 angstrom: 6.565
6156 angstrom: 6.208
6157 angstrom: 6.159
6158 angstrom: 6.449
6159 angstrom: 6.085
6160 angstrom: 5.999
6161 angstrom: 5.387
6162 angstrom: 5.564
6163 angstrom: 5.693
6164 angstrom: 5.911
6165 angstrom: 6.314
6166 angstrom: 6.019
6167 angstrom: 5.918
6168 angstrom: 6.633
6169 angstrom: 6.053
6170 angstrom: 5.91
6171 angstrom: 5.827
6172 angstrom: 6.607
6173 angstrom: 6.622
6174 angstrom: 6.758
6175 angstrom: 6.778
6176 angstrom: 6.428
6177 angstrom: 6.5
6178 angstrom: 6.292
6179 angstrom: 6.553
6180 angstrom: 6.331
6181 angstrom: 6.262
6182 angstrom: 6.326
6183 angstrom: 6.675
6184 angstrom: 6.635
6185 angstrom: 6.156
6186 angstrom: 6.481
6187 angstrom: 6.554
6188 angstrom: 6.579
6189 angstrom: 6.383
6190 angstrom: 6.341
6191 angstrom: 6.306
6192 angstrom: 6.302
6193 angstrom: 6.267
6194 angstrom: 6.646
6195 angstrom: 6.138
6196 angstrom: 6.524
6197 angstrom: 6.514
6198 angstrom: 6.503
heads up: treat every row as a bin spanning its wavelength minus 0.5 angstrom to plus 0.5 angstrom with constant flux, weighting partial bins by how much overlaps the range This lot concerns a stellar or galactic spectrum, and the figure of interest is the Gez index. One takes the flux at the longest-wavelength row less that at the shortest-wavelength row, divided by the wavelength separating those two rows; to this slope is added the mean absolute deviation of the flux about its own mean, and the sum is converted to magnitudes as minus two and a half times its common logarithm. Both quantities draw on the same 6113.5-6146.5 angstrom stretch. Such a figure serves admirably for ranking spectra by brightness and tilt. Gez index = 1.6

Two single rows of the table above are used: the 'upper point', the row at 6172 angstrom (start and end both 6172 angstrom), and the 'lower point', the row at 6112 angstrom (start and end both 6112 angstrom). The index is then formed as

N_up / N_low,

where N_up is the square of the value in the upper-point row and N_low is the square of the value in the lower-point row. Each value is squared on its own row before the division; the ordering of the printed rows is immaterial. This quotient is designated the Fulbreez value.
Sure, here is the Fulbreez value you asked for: 0.97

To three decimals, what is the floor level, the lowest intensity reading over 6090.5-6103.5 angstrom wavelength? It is 6.358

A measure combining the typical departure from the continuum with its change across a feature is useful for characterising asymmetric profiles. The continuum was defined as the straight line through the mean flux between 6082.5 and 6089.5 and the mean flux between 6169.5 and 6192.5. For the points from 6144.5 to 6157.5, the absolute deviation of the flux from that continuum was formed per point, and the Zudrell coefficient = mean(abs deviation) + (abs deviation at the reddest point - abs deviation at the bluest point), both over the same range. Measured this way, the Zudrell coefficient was 0.46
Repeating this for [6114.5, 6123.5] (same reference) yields 0.19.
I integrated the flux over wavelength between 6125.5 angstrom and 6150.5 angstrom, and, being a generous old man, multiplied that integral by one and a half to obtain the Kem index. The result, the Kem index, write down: 246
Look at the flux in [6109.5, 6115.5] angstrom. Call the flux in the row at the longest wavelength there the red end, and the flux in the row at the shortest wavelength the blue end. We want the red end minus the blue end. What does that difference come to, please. -0.3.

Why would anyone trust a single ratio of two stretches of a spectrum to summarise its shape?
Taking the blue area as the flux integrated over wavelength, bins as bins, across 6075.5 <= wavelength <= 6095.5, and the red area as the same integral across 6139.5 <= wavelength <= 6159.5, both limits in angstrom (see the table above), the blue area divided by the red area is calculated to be 1.05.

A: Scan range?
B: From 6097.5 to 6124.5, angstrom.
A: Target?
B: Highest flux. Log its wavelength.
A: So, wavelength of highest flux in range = 6101 angstrom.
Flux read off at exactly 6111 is 6.973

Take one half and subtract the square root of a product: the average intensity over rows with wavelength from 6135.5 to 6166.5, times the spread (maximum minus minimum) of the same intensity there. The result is -2.7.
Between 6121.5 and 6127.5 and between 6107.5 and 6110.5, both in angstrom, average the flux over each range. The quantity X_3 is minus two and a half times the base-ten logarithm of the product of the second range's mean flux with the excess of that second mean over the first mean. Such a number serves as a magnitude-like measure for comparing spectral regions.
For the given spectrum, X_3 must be -1.0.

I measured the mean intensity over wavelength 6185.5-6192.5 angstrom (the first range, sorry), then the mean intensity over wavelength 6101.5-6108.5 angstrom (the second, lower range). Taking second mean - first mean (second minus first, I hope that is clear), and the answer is 0.2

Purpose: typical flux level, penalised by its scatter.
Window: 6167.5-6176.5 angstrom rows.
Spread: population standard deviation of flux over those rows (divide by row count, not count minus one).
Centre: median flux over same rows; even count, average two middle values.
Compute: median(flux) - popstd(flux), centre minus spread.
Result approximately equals 6.26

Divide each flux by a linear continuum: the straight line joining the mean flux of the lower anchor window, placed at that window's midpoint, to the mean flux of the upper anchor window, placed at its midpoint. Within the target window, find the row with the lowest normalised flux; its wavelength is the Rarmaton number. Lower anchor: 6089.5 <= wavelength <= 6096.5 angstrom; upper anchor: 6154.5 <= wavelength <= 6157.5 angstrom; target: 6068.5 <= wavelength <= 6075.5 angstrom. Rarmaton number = 6069 angstrom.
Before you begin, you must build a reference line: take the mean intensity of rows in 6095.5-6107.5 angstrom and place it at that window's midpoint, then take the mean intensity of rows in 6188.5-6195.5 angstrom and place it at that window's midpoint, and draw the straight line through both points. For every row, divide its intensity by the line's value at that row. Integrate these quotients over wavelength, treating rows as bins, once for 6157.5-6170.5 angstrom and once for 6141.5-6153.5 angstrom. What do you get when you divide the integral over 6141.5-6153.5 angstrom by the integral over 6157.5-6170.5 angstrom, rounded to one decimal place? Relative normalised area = 1.0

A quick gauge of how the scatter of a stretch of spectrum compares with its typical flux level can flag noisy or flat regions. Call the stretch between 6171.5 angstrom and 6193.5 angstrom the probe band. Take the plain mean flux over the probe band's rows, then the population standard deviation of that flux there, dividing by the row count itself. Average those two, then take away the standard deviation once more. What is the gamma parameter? 3.1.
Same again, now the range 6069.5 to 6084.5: 3.3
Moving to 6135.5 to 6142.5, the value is 3.0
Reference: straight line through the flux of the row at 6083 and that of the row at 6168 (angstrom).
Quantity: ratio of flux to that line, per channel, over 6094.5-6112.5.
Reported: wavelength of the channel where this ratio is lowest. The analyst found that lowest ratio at 6102 angstrom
